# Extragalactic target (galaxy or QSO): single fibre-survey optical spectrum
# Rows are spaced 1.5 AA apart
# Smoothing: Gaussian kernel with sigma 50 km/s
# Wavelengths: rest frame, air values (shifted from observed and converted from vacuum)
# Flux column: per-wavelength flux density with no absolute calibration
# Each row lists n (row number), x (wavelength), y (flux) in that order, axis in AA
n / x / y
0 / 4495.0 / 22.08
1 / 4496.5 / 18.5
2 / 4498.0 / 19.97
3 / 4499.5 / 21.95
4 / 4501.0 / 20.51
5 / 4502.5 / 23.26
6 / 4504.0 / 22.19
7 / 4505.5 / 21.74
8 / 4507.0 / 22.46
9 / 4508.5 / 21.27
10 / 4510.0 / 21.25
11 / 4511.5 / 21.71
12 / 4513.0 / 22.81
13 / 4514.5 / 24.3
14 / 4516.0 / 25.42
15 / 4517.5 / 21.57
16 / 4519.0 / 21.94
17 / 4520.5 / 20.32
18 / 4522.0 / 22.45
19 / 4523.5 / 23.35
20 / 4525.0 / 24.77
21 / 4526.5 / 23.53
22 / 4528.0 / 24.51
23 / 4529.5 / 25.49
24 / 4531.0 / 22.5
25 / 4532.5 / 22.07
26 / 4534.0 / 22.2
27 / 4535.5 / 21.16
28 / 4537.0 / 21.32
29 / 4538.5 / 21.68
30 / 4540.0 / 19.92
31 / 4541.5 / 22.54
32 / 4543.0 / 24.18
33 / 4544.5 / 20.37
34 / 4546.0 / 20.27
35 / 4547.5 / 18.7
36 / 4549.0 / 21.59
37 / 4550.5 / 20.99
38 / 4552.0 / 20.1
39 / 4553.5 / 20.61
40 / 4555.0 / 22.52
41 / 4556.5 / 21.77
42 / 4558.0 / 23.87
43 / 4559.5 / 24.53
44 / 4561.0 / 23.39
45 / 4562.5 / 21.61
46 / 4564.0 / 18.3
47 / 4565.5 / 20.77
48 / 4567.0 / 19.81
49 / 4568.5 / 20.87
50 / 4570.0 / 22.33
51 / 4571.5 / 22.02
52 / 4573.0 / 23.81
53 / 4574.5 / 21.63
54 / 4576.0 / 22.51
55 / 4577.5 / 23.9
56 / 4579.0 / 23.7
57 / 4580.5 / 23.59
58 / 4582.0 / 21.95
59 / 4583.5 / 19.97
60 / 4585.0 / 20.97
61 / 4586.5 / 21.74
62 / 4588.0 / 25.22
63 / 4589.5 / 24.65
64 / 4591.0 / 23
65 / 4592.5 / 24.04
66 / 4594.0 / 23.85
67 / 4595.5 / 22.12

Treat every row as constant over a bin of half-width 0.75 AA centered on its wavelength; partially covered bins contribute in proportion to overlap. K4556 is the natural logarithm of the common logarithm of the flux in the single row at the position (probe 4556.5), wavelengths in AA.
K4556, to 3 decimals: 0.291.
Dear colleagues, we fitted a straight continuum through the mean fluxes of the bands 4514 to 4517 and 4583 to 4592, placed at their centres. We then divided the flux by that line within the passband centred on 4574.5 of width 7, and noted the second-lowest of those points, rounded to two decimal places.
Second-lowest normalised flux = 0.95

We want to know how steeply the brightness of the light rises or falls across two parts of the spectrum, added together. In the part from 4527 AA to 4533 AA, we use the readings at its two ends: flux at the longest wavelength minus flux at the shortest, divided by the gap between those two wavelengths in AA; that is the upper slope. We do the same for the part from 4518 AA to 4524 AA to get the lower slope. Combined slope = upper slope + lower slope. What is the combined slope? -0.2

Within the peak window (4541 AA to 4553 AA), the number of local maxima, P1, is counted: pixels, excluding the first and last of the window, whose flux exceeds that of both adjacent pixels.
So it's 2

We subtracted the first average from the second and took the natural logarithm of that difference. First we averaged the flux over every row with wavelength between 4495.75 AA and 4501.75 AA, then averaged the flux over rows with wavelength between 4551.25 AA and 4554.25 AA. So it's -2.1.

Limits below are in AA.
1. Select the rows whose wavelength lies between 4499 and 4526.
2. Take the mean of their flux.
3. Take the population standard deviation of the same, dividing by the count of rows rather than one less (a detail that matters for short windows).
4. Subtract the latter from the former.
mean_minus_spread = 21.1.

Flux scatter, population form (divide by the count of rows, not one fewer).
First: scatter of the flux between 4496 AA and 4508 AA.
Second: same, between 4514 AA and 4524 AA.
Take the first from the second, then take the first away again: -1.3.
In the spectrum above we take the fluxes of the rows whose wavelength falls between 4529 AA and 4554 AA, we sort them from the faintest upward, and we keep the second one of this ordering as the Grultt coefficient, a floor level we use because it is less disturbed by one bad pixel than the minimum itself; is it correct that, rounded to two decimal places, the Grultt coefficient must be 19.92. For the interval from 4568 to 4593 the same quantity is 20.87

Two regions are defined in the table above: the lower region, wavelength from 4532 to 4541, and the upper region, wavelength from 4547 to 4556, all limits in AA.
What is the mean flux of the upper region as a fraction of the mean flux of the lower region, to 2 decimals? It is 0.97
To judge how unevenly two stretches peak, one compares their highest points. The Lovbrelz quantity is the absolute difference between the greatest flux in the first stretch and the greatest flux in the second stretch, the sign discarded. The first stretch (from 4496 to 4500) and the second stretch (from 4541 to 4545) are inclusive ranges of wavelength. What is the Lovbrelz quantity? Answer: 2.2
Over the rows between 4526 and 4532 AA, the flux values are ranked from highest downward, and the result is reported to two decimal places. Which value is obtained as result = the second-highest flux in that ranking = 24.51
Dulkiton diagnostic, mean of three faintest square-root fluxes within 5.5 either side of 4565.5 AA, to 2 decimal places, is 4.43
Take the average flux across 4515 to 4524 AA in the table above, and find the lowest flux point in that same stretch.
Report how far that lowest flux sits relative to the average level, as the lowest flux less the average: -2.2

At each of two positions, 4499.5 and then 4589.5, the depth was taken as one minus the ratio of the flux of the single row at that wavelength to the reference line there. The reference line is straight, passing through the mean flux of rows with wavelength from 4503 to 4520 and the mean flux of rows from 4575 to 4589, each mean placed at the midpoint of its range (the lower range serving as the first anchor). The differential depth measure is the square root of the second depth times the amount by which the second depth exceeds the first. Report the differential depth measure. 0.10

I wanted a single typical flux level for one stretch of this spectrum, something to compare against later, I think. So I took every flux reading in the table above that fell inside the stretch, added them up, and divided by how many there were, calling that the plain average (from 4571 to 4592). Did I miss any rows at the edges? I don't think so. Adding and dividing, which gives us 22.8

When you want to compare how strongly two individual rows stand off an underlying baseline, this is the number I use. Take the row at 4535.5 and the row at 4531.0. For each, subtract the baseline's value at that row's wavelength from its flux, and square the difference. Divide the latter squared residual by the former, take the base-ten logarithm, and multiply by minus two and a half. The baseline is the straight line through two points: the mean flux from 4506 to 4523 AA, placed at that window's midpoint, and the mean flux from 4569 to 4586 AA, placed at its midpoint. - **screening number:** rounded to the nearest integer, 4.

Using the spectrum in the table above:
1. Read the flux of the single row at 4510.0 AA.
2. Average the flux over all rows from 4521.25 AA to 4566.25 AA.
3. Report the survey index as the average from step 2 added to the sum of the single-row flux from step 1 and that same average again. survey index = 65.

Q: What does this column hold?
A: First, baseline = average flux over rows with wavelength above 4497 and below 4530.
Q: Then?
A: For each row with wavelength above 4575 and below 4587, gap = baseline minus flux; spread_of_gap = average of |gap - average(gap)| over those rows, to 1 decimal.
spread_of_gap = 1.1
